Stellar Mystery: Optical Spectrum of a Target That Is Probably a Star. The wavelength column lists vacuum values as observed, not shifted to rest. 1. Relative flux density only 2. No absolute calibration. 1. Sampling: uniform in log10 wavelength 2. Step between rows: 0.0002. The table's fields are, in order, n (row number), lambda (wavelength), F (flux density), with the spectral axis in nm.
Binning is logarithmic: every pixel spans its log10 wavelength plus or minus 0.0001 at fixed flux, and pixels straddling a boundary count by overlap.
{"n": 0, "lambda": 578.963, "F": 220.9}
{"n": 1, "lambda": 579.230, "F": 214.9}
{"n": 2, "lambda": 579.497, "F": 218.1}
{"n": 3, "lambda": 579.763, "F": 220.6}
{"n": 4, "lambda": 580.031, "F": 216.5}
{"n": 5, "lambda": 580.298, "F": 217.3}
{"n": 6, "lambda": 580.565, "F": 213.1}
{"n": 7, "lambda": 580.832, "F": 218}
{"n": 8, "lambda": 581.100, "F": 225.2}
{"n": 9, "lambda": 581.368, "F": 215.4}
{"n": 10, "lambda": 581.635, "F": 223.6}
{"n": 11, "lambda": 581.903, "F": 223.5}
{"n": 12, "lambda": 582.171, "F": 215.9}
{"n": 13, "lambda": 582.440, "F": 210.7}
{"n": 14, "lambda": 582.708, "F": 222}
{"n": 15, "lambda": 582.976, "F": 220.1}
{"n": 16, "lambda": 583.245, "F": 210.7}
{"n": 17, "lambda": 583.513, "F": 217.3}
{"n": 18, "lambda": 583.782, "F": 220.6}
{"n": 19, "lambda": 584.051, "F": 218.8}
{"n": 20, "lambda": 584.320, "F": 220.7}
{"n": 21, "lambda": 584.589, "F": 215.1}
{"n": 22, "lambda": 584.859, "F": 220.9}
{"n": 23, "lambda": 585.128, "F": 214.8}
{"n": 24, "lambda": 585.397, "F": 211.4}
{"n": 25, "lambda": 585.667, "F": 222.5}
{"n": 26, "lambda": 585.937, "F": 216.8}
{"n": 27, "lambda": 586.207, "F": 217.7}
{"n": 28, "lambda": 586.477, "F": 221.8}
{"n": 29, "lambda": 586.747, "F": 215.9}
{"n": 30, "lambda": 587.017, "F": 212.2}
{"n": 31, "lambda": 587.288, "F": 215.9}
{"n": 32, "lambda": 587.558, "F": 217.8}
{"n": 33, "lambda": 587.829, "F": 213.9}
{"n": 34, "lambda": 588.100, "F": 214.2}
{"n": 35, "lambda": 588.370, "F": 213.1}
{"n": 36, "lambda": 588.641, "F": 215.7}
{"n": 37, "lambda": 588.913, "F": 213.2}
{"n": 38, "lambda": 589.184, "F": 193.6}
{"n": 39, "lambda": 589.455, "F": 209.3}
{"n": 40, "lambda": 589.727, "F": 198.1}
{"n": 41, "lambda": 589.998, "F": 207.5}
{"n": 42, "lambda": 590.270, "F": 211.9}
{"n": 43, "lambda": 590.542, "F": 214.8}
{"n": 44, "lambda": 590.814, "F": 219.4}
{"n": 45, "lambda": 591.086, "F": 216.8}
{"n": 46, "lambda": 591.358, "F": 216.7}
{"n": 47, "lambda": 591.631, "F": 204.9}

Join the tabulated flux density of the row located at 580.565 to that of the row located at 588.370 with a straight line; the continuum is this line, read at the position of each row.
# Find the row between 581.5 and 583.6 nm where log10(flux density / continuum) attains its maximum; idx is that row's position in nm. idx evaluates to 581.635 nm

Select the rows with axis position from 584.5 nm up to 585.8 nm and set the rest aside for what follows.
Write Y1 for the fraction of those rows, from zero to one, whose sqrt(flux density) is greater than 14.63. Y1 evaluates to 0.8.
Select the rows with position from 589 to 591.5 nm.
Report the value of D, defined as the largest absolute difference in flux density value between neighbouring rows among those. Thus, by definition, 15.7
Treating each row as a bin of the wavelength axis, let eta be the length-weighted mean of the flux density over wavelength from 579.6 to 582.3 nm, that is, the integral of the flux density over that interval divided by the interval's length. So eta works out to 219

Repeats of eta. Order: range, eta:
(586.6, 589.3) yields 213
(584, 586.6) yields 218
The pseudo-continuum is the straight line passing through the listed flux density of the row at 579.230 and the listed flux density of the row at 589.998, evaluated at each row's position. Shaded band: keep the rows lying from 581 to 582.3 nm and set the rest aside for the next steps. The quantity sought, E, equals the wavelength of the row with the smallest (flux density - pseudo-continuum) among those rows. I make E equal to 581.368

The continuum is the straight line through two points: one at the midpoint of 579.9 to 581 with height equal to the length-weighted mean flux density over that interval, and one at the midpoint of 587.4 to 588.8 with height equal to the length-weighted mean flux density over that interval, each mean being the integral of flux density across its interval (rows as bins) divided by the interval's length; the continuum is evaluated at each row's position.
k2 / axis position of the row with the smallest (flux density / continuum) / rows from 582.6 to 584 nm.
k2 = 583.245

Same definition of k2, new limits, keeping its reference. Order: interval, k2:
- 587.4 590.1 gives 589.184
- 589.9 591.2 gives 589.998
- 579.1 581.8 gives 580.565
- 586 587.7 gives 587.017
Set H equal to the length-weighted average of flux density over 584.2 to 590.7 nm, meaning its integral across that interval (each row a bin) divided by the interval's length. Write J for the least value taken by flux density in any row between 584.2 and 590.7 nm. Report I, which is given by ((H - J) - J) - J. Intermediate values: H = 214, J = 193.6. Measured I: -367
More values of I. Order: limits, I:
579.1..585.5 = -414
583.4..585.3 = -426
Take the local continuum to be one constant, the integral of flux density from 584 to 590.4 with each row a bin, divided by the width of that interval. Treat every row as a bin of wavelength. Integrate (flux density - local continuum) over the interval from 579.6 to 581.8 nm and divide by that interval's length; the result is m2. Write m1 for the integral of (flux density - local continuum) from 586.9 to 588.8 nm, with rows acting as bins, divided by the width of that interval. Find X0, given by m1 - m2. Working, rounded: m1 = 1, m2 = 5.0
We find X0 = -4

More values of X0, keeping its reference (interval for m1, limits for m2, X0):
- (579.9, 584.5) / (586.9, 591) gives 7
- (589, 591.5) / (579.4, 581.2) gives -8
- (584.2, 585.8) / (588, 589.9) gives 9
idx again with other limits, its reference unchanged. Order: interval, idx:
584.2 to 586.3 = 585.667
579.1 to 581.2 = 581.100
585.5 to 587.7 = 585.667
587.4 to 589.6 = 587.558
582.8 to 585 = 584.859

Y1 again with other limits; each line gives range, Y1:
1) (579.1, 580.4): 1.0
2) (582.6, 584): 0.8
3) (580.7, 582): 1.0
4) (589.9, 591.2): 0.6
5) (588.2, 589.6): 0.2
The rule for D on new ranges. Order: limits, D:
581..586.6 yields 11.3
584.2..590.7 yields 19.6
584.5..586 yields 11.1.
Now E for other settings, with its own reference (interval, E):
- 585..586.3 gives 585.397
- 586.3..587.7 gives 587.017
